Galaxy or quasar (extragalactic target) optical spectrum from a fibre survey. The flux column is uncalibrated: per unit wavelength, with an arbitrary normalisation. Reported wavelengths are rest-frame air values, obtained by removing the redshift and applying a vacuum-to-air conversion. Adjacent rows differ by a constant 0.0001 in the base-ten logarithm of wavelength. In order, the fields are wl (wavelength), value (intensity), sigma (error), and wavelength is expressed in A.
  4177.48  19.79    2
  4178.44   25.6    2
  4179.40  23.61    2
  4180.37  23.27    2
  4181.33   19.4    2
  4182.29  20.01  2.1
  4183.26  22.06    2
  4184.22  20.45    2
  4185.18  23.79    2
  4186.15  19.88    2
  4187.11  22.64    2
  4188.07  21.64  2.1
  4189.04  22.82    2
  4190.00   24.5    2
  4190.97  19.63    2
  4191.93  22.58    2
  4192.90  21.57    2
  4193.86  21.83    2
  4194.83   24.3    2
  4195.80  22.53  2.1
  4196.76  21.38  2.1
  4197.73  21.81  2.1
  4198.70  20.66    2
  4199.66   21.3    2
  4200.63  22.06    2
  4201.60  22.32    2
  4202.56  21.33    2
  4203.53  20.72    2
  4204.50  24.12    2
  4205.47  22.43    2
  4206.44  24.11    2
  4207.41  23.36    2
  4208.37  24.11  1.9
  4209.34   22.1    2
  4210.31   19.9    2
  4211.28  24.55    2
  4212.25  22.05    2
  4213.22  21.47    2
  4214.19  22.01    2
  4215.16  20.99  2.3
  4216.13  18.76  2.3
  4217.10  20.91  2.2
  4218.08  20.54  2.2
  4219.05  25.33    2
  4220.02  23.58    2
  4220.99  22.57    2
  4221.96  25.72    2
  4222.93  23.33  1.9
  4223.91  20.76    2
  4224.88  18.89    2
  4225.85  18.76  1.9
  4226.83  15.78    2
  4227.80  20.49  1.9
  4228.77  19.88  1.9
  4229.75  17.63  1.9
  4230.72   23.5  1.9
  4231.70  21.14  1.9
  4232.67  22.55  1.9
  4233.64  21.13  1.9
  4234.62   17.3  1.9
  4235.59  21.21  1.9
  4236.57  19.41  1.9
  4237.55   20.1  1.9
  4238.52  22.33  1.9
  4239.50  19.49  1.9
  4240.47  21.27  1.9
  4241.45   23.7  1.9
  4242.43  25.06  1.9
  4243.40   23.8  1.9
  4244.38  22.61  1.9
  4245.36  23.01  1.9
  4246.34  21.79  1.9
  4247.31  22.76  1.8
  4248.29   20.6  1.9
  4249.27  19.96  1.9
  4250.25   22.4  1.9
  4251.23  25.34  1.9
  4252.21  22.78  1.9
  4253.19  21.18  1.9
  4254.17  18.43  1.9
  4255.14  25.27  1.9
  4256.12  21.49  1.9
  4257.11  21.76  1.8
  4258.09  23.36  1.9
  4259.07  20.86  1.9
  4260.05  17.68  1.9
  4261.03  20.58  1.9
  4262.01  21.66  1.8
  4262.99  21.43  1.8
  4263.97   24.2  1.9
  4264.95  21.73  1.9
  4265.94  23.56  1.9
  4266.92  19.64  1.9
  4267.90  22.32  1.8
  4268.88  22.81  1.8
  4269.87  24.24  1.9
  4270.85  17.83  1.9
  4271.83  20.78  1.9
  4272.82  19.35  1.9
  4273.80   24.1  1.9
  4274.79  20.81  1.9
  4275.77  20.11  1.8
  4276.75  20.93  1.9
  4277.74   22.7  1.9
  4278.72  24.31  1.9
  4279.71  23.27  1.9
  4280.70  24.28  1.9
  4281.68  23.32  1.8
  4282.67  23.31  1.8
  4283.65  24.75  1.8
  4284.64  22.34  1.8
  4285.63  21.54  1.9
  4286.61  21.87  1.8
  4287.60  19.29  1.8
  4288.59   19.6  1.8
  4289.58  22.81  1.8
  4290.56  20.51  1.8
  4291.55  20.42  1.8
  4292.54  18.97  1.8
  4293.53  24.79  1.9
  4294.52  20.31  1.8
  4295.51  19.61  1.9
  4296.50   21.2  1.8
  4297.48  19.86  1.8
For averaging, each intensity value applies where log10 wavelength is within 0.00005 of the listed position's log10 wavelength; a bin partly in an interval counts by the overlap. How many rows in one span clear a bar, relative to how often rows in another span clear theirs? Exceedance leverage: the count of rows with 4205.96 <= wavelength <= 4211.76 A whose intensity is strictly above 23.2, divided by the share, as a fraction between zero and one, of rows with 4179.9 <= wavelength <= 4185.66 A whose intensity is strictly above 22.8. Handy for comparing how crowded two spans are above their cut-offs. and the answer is 12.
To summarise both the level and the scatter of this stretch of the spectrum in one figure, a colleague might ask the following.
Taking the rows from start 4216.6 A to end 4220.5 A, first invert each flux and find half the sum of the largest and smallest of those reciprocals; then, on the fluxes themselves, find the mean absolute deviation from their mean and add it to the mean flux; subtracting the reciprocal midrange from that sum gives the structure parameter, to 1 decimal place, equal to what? 24.4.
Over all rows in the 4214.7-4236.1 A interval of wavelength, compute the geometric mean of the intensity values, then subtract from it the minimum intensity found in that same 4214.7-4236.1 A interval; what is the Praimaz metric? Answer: 5.0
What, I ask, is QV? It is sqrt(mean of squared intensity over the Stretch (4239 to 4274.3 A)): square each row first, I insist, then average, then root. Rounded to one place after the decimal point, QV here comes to 22.0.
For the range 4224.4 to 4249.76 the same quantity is 21.0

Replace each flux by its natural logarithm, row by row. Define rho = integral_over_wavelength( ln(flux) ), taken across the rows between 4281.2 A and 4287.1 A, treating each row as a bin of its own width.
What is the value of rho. 18.5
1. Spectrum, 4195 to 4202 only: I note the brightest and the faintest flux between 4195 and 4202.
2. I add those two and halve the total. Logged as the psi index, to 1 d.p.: 21.6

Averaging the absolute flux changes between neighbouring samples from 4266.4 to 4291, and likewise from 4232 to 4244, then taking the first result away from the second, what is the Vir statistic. 0.3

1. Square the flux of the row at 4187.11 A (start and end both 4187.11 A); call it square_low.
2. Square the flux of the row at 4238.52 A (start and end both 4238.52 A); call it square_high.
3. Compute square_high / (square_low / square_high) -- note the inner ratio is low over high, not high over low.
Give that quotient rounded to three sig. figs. 485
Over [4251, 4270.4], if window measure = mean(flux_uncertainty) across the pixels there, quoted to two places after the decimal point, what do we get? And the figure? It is 1.87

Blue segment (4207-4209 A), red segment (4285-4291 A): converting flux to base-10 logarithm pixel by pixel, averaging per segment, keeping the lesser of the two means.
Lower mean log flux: 1.32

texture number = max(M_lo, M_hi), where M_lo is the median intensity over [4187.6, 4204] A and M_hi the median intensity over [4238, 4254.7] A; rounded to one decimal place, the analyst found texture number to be 22.4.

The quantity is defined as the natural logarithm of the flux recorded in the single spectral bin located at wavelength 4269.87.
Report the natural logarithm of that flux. 3.19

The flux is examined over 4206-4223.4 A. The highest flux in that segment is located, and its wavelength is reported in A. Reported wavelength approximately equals 4221.96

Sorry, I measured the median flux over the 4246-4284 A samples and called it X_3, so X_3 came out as 21.8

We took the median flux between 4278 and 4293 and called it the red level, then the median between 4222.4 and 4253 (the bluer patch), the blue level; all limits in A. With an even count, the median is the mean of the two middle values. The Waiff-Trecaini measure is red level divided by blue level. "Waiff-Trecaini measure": 1.05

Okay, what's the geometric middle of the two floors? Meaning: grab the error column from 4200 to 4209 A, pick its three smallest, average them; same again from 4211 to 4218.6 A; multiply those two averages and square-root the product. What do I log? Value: 1.98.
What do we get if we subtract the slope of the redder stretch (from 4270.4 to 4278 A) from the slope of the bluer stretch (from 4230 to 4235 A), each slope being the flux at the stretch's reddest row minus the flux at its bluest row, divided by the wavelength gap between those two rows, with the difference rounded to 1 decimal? -2.3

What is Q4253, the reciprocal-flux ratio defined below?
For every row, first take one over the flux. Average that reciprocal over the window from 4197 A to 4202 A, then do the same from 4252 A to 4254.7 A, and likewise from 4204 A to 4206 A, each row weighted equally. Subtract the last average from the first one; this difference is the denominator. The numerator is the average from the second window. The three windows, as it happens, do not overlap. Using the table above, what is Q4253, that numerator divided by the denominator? 15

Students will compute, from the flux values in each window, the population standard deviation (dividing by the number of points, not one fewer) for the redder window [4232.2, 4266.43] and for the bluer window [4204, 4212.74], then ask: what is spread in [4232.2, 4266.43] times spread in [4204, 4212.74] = 2.7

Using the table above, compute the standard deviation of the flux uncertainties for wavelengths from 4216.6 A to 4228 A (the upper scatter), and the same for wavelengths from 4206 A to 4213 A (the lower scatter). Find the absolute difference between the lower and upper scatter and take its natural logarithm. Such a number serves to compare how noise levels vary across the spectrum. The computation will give -2.8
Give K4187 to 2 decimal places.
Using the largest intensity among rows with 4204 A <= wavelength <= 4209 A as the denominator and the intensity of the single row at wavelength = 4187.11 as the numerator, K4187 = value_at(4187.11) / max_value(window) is 0.94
